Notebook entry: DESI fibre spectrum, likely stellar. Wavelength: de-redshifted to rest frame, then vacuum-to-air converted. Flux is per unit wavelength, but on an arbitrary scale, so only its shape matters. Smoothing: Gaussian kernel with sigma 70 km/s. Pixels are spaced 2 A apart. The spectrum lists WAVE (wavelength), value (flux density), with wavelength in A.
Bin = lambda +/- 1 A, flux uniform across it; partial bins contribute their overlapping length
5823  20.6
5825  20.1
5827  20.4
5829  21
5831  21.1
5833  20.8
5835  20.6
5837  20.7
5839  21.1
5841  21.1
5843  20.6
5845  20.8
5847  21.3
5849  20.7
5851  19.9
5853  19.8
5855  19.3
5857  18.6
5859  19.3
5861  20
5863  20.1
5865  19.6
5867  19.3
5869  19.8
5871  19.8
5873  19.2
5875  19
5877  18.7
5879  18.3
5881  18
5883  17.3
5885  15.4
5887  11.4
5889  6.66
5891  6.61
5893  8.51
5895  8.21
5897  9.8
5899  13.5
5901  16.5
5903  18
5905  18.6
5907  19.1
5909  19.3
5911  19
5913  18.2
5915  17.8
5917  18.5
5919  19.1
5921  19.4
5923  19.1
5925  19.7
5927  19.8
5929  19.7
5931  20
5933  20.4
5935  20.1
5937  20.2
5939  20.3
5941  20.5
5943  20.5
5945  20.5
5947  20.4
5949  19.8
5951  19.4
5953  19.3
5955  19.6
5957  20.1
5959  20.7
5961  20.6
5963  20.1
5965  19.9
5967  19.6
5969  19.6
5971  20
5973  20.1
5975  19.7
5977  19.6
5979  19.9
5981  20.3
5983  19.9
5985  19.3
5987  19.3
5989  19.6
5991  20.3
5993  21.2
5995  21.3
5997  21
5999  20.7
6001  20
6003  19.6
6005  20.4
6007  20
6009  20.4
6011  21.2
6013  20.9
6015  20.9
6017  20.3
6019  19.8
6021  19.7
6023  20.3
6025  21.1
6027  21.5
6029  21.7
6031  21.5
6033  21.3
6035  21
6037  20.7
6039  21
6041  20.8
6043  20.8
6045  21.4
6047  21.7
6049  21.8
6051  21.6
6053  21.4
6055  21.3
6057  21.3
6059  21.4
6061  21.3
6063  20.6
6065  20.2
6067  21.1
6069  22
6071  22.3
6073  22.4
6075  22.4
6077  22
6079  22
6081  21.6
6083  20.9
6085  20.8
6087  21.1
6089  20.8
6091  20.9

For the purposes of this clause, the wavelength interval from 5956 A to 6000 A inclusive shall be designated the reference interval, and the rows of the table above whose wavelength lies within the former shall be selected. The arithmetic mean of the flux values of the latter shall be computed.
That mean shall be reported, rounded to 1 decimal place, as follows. 20.1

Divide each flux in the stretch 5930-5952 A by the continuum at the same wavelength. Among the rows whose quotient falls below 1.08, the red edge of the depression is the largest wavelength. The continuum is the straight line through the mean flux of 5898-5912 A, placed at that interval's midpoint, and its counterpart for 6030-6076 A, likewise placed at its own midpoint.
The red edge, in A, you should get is 5951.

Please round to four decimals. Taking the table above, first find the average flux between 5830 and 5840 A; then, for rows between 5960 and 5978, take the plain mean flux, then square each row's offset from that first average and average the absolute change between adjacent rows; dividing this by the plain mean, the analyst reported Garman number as 0.0222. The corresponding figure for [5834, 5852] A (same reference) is 0.0084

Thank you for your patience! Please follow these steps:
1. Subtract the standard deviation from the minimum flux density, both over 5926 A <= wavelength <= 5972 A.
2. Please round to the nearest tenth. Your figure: 18.9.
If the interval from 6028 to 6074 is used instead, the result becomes 19.7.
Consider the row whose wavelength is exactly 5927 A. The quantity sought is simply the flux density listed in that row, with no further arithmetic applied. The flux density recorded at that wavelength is 19.8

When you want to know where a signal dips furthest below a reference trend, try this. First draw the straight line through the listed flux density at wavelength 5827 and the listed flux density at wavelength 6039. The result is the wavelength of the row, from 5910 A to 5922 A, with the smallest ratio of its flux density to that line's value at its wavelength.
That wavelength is 5915 A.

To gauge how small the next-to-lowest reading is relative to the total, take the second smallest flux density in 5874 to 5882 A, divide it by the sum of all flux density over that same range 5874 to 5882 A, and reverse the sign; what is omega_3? -0.25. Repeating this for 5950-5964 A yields -0.14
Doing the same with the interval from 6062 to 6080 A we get -0.11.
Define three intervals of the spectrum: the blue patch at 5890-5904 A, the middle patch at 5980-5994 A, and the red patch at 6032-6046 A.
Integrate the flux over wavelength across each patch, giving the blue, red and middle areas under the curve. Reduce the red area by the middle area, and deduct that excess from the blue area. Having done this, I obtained 148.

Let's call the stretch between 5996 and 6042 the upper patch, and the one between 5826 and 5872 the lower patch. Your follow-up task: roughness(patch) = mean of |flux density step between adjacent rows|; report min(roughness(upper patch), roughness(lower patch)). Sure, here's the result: 0.38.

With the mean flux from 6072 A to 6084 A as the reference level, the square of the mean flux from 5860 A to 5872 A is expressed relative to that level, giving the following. 17.9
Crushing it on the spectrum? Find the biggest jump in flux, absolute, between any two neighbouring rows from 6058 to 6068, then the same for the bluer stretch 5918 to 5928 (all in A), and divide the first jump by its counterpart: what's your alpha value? 1.5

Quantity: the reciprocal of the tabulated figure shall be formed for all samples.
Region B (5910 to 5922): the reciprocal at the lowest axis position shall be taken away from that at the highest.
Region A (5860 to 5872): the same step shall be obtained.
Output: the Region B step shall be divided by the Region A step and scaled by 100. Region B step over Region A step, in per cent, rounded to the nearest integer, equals -215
